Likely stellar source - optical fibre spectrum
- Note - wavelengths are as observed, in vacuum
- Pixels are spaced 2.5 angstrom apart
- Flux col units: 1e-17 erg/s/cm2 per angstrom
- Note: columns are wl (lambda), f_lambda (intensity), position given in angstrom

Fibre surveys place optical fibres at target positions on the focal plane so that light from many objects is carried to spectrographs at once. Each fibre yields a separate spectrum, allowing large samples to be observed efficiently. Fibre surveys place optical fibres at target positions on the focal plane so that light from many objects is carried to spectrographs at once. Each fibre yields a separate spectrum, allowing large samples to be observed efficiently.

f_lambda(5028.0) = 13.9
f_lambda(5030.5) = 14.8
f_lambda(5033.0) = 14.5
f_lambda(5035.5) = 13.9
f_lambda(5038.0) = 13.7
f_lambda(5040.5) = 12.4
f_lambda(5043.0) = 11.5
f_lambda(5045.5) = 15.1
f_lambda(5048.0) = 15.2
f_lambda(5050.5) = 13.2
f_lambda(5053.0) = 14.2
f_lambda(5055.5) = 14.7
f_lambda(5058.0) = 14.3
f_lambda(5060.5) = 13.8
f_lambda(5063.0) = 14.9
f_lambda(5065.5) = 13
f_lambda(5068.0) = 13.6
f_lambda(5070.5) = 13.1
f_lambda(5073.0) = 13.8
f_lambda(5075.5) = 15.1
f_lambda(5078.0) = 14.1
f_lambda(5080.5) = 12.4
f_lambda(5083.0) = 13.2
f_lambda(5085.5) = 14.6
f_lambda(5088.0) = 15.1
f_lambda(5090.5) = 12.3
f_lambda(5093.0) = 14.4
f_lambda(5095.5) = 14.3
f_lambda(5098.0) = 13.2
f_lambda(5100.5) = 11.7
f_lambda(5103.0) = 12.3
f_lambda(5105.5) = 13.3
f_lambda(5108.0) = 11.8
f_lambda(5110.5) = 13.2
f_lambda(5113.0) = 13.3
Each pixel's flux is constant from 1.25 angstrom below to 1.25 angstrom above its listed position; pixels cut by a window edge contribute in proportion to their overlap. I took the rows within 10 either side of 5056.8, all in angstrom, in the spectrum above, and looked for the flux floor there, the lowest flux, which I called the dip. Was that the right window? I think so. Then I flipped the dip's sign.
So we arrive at -13.0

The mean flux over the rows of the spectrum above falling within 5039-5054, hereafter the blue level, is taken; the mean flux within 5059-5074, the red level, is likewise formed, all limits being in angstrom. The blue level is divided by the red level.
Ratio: 0.99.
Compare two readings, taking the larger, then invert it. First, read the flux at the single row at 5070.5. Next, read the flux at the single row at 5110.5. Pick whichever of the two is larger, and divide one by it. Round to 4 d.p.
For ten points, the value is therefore 0.0758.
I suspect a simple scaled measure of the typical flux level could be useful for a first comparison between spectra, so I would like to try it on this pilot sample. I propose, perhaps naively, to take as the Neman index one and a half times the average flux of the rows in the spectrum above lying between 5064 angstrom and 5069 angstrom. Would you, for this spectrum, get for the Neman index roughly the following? 20.0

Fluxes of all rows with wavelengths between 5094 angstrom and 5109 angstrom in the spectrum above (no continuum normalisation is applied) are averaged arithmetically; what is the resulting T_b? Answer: 12.8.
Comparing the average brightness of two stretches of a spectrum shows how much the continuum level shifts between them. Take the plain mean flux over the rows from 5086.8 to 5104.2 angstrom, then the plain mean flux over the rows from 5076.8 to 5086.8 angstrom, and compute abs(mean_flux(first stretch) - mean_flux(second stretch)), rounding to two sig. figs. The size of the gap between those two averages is 0.25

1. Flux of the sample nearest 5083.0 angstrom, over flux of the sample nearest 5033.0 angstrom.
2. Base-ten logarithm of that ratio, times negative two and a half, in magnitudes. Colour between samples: 0.10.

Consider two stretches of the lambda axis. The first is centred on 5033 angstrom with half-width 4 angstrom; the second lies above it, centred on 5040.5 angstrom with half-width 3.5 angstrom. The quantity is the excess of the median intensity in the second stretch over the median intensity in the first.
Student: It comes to -2.1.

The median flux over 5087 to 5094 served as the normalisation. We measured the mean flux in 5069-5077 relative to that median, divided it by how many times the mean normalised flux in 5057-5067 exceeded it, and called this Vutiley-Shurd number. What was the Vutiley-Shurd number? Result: 0.972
